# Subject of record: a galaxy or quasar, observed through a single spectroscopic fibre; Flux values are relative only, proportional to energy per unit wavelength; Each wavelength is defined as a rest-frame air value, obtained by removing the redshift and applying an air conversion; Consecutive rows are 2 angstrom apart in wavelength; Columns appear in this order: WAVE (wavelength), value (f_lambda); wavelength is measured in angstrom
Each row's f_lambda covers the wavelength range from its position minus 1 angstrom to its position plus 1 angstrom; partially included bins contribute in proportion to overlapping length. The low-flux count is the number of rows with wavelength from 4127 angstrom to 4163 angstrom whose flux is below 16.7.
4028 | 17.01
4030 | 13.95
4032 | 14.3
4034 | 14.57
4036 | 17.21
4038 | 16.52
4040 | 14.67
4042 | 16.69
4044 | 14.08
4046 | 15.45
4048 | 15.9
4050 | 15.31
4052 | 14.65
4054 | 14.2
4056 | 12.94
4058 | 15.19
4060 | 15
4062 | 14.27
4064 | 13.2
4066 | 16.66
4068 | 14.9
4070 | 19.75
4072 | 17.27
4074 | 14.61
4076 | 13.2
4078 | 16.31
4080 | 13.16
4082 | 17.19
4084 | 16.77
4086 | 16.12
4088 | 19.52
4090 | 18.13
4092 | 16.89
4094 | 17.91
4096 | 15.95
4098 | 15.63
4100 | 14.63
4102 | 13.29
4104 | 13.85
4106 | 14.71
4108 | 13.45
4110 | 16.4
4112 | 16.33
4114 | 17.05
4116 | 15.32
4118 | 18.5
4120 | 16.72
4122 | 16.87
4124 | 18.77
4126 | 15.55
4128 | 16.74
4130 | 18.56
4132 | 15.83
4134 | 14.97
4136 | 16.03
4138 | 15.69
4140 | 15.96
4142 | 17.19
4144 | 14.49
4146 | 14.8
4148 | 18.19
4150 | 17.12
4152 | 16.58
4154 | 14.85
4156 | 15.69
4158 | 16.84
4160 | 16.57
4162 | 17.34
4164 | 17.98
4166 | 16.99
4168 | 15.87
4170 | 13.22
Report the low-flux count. 11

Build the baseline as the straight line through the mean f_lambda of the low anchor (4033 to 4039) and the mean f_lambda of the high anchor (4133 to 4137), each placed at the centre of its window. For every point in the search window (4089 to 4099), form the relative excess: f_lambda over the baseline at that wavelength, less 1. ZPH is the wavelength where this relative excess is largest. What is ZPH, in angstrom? 4090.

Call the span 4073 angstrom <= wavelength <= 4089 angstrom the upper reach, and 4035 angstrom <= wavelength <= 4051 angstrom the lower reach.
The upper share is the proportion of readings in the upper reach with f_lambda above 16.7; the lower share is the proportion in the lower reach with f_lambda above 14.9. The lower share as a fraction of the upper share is 2.0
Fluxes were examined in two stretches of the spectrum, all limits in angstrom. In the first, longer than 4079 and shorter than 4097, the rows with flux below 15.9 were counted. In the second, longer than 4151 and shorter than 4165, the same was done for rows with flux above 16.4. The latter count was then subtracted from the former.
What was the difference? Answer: -4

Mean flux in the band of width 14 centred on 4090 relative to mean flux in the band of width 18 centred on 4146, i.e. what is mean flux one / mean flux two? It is 1.076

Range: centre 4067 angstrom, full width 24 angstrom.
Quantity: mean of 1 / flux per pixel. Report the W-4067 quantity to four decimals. 0.0664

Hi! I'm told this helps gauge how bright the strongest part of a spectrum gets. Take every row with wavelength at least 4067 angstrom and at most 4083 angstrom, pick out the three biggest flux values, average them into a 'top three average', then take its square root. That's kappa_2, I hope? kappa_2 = 4.25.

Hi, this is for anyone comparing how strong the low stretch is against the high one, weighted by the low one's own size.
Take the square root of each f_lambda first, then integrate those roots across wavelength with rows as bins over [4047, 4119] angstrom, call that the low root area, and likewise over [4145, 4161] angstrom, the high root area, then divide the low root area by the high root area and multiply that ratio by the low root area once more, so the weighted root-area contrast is 1253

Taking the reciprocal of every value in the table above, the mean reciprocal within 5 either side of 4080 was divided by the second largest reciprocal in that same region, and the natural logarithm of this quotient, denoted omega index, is -0.135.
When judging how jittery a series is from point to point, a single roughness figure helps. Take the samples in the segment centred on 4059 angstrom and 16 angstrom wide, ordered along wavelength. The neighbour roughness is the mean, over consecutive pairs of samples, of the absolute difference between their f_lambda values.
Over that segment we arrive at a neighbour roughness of 1.34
